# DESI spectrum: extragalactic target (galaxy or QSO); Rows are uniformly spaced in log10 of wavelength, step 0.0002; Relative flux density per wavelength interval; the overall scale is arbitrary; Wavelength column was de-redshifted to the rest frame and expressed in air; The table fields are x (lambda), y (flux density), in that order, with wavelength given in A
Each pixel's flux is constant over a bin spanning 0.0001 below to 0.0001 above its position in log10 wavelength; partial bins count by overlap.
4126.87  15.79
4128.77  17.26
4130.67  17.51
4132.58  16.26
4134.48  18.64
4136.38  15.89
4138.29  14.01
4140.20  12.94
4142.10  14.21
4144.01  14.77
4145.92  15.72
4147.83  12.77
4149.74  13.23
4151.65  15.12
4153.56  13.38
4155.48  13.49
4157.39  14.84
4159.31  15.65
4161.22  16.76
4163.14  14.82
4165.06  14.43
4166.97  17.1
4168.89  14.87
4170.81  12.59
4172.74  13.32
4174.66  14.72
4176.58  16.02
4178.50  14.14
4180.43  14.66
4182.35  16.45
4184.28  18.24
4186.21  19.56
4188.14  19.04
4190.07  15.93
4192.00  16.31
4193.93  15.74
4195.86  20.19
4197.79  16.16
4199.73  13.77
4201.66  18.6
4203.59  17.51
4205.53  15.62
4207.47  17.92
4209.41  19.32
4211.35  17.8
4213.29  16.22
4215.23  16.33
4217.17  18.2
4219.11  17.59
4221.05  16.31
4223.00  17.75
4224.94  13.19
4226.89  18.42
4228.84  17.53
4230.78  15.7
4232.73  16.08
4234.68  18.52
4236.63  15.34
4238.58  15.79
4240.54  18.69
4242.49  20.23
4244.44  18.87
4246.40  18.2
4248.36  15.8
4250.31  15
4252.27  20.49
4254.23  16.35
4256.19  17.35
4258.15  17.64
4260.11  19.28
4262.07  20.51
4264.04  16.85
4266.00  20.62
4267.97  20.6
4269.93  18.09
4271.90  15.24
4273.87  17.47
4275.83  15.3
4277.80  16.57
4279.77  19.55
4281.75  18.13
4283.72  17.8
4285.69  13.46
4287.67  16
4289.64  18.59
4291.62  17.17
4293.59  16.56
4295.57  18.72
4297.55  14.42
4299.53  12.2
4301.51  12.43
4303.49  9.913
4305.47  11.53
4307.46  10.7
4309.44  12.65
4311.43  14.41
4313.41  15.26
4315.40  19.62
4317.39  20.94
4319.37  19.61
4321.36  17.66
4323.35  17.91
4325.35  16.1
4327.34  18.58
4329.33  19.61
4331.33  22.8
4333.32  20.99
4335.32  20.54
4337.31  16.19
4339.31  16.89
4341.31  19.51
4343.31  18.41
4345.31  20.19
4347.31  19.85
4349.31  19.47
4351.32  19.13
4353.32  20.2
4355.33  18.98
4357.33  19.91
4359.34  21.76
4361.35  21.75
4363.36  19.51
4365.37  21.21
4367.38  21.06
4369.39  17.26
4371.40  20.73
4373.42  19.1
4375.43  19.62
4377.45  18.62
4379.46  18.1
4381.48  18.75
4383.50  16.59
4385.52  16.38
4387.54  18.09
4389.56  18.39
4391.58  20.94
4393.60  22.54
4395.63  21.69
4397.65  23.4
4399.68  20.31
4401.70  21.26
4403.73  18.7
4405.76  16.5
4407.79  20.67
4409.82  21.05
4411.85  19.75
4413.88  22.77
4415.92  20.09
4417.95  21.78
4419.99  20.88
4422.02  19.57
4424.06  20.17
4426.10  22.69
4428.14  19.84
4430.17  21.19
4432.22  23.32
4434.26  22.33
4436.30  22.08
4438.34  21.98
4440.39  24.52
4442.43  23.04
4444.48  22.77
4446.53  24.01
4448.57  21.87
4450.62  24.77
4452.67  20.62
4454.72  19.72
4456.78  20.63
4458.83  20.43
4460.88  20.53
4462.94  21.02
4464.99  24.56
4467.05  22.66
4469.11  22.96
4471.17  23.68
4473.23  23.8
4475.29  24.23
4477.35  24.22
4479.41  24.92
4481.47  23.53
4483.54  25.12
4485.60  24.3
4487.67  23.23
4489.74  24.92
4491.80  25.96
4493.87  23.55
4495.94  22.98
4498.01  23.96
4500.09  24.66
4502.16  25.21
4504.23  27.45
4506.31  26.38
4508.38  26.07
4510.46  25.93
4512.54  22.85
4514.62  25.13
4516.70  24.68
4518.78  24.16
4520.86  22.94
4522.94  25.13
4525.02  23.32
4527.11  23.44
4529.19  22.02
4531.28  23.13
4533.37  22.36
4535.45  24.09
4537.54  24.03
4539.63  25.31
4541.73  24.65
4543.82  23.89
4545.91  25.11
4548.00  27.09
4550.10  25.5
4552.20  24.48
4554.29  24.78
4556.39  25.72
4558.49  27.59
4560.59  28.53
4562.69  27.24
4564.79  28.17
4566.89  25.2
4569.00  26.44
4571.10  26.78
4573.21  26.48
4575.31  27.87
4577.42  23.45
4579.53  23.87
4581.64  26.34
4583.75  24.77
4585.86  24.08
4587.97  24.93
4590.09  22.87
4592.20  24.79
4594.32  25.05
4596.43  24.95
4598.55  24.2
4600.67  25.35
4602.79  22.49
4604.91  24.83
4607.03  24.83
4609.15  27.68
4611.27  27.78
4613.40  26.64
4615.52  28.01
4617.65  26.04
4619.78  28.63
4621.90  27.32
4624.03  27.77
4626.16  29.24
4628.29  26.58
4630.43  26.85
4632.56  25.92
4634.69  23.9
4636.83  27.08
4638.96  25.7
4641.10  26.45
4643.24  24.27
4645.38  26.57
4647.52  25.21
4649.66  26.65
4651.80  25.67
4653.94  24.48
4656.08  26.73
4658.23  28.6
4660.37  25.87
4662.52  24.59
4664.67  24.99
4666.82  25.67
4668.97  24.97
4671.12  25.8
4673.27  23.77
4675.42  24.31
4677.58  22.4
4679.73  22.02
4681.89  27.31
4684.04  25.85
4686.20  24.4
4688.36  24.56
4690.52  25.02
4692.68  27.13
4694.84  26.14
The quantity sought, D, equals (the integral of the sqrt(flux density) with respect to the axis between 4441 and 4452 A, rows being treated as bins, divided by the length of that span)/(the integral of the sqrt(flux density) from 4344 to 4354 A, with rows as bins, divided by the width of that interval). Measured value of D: 1.09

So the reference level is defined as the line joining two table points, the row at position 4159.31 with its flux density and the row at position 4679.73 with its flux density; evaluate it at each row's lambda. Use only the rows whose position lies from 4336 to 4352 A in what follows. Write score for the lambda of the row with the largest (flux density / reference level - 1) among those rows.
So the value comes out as 4345.31 A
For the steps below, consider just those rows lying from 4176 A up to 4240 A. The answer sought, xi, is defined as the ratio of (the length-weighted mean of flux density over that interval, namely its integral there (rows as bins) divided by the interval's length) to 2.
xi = 8.4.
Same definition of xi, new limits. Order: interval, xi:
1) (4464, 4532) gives 12.1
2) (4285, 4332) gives 8.0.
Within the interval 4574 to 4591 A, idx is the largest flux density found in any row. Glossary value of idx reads 27.87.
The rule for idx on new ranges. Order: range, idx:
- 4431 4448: 24.52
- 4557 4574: 28.53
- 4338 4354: 20.2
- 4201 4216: 19.32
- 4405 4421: 22.77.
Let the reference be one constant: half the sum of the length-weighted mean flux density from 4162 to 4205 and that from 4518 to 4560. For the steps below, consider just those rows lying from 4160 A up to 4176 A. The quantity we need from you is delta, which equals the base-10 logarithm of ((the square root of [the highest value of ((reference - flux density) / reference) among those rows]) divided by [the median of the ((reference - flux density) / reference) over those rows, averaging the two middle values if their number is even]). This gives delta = 0.35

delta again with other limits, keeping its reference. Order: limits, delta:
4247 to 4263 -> 0.57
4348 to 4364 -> 0.95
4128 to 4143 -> 0.46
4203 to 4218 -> 0.57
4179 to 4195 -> 0.44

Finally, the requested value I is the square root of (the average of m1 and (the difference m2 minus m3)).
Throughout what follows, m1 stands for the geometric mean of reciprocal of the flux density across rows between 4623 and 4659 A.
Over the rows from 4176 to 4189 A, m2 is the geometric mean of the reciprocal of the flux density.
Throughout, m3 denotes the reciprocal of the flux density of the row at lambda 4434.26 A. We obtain 0.163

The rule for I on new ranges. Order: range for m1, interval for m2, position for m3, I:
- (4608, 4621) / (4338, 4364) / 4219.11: 0.124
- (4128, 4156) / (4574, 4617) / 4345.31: 0.169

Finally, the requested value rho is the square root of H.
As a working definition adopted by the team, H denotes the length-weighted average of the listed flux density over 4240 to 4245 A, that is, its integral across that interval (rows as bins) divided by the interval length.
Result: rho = 4.4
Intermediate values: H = 19.4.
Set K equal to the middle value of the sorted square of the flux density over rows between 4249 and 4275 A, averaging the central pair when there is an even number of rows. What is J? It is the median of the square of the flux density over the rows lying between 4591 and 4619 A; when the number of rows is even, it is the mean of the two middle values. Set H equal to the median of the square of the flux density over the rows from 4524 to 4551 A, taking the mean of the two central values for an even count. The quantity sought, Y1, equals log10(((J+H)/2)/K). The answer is 0.29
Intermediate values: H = 577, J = 628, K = 311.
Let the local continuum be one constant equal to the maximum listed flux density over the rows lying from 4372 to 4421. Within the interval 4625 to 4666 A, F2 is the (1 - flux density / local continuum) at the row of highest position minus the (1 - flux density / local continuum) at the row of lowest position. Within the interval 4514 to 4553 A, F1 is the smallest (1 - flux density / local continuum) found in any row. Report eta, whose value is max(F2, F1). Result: 0.18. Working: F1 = -0.16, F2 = 0.18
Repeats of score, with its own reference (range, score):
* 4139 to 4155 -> 4145.92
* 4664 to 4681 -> 4671.12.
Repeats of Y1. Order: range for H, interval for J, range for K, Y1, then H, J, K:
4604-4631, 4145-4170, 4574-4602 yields -0.10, 746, 220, 615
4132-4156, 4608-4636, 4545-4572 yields -0.17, 202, 746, 699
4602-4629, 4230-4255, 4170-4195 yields 0.30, 746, 267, 254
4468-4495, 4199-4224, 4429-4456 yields -0.05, 587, 309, 499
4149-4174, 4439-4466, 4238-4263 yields 0.02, 220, 478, 331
